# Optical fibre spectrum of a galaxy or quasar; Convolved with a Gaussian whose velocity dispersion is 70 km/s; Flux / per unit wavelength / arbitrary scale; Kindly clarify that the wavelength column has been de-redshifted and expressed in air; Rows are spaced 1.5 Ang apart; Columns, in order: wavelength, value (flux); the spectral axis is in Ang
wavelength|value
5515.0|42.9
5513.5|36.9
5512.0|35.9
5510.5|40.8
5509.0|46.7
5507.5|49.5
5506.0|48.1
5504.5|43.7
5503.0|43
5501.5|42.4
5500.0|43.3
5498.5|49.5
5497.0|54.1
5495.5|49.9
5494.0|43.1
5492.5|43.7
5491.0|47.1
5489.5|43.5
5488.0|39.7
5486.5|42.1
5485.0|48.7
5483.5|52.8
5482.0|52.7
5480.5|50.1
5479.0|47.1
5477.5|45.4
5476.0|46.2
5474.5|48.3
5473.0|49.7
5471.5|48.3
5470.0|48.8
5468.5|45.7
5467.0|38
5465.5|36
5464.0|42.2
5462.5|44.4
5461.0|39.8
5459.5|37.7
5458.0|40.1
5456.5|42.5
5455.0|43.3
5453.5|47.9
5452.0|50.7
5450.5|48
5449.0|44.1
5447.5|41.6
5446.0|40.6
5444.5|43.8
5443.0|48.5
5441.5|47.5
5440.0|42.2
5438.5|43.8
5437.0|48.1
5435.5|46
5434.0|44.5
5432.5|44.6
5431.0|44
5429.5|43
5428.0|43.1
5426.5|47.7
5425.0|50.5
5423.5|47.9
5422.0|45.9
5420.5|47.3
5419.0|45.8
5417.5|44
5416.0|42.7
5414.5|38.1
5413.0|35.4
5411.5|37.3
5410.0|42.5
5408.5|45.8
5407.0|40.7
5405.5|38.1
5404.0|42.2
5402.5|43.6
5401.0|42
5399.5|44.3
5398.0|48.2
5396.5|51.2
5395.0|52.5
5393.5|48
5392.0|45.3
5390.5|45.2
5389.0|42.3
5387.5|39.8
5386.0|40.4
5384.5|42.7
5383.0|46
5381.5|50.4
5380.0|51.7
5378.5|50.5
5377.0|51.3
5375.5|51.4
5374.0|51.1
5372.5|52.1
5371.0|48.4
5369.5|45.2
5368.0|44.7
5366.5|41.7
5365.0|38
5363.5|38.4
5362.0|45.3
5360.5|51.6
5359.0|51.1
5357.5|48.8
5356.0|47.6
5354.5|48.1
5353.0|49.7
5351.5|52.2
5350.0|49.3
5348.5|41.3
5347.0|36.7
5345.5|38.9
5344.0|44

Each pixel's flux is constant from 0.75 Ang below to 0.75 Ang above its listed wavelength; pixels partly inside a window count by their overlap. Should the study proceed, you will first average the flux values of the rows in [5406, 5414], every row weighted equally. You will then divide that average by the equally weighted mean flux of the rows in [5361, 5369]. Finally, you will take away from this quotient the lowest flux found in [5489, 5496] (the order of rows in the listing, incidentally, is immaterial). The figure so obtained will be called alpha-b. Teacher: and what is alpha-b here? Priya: -42.1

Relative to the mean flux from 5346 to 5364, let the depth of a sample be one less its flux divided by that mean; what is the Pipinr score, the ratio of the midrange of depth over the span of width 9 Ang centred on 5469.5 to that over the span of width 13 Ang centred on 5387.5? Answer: 2.4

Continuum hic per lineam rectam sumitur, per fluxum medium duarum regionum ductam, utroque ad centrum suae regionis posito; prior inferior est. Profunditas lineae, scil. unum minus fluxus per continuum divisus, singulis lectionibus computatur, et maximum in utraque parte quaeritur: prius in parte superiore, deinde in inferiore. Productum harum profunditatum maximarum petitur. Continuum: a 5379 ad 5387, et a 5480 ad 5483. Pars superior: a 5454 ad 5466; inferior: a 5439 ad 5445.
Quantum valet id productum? 0.04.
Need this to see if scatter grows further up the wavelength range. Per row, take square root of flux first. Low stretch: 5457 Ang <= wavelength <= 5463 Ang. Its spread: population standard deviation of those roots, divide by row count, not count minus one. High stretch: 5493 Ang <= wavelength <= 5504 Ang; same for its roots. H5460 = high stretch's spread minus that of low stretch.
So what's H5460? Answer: 0.12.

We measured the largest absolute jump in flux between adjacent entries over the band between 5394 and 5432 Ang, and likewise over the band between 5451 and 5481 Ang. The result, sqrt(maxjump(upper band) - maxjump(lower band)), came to 1.58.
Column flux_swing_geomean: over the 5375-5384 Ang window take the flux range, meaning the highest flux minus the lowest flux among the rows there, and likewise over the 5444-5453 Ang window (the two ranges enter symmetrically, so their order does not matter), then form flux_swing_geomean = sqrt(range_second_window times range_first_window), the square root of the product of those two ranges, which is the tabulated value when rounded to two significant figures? 7.6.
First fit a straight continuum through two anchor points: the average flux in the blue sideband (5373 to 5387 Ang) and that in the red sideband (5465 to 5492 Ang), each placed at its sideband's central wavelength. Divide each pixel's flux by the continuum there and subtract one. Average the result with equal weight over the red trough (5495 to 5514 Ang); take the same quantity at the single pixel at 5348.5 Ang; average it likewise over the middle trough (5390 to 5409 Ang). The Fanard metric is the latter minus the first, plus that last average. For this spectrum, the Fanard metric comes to -0.20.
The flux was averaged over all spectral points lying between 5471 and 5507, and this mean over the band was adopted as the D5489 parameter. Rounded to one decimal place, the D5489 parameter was 46.8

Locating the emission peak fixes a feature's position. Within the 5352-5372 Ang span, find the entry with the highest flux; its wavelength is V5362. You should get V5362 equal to 5360.5 Ang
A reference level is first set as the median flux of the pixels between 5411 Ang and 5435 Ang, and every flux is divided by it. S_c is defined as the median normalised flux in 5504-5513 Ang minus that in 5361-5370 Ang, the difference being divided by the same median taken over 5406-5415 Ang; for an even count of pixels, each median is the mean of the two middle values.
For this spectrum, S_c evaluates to 0.051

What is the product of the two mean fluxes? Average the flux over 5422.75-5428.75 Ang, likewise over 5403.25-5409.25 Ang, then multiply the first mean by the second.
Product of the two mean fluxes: 1972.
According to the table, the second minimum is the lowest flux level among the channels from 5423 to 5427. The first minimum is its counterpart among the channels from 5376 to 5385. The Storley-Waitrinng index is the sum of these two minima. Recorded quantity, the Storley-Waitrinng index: 90.4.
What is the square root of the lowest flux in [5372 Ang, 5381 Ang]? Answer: 7.11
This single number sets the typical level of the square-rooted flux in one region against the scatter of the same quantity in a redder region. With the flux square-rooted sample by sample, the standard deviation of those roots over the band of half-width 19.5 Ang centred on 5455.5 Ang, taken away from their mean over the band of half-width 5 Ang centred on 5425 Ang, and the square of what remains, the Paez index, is 42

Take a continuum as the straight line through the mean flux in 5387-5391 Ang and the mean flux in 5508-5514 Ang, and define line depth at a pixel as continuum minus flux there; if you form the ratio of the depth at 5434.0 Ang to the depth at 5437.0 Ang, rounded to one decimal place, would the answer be 0.4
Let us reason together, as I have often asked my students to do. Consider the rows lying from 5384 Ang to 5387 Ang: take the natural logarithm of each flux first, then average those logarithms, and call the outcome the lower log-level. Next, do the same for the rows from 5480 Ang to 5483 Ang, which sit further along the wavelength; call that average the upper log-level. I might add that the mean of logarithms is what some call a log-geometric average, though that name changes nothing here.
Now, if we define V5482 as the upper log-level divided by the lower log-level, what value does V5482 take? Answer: 1.06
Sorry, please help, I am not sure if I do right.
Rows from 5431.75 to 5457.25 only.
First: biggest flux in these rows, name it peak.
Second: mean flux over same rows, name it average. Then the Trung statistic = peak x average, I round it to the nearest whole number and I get 2290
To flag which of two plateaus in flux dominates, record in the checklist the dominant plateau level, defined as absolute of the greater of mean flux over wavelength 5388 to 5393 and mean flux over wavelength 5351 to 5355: 50.0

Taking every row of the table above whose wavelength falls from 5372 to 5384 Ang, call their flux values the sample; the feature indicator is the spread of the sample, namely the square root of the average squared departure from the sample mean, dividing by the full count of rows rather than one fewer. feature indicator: 1.8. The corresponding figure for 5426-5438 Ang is 1.8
